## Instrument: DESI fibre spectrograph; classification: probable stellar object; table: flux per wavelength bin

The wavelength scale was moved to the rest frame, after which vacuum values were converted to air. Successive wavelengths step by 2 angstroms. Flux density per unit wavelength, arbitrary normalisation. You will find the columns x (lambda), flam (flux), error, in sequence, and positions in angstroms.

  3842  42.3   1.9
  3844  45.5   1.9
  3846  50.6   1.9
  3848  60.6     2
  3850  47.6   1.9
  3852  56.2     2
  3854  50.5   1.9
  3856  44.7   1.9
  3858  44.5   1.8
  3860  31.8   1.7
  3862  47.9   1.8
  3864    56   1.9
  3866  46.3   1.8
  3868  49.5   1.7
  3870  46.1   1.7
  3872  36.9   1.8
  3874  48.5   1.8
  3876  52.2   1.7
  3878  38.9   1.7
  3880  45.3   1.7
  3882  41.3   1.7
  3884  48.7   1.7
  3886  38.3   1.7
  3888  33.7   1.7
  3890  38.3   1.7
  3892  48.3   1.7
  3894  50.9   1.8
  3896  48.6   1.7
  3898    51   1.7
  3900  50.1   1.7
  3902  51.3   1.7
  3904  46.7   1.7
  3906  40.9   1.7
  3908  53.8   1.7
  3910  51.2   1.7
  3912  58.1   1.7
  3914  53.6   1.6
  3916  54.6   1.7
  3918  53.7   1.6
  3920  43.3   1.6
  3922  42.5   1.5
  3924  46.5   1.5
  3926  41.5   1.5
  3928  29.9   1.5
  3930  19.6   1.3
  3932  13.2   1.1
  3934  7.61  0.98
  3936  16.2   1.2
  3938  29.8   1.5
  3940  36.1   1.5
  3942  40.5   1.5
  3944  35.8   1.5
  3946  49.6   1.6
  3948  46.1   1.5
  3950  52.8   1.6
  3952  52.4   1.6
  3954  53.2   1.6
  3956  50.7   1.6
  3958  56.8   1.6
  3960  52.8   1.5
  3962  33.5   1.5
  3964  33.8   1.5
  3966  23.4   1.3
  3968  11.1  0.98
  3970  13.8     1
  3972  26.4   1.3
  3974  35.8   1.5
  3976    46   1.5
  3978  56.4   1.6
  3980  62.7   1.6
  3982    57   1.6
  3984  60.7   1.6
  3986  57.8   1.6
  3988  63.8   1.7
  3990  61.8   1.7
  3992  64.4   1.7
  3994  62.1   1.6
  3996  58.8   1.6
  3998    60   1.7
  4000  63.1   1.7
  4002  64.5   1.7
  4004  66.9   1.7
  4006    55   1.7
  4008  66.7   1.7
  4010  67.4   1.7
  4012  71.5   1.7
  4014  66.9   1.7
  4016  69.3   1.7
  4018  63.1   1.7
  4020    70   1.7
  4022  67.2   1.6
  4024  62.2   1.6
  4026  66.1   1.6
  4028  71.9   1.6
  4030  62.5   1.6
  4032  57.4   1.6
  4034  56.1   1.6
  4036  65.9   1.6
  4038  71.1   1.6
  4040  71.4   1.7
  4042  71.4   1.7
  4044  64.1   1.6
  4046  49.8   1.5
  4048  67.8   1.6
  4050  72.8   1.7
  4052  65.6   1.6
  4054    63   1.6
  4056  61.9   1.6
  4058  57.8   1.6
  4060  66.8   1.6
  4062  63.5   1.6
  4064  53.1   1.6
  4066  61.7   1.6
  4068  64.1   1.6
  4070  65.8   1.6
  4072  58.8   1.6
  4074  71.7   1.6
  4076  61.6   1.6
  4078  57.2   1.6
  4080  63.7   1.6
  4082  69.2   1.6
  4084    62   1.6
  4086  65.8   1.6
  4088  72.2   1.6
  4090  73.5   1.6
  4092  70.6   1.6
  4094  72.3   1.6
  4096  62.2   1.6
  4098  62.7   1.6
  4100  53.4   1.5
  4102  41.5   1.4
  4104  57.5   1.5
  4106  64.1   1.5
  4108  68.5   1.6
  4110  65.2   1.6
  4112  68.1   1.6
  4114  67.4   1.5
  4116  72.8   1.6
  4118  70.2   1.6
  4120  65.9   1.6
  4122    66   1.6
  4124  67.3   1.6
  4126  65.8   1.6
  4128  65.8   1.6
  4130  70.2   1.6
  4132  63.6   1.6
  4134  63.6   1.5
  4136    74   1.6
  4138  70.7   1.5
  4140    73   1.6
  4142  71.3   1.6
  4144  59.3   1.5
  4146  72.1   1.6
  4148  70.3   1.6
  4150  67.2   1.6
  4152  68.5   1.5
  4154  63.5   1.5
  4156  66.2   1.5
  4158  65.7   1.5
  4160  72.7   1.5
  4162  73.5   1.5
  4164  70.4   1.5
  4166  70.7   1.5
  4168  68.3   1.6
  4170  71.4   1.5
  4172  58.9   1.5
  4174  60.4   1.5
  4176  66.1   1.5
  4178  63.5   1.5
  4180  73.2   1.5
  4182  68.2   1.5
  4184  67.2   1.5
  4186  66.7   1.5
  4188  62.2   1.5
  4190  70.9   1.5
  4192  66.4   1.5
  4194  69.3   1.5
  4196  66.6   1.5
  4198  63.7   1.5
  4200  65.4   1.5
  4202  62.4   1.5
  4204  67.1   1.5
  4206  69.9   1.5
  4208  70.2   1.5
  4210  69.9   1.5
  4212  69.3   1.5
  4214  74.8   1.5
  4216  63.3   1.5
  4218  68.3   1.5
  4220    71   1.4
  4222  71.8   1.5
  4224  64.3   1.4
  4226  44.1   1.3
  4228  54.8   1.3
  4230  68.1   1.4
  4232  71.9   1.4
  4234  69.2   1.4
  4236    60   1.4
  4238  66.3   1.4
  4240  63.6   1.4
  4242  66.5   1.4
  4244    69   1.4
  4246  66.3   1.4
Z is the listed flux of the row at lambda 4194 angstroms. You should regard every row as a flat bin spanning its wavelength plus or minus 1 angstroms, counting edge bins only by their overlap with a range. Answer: 69.3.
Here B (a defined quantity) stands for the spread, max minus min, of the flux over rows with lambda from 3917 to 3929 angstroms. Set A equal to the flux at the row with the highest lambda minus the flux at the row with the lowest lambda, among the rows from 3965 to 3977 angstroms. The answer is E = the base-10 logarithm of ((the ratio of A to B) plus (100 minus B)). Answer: 1.89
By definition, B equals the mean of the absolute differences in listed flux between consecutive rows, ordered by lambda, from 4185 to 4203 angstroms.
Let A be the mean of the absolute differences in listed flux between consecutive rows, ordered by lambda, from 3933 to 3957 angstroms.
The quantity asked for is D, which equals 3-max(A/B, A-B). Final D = 0.9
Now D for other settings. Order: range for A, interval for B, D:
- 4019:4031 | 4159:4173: 1.3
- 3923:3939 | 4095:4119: 0.1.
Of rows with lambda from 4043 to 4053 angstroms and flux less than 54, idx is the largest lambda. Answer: 4046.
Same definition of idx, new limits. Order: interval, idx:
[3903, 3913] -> 3910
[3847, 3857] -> 3856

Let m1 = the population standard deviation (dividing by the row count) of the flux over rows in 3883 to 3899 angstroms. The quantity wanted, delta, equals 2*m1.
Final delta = 13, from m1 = 6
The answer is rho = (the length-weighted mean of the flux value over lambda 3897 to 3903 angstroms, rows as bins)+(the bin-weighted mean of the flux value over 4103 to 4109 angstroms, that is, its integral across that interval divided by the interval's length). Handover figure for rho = 114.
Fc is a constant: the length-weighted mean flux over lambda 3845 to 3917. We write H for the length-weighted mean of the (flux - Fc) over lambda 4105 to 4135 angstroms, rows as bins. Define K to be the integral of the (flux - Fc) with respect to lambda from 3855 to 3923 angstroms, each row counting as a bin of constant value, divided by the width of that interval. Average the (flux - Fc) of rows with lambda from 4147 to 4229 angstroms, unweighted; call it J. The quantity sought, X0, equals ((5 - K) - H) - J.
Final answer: -33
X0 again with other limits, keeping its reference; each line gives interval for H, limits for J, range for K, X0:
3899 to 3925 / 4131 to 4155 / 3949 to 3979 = -10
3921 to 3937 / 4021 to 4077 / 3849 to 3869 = 9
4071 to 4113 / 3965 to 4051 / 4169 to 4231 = -41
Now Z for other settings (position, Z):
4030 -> 62.5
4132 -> 63.6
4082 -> 69.2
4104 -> 57.5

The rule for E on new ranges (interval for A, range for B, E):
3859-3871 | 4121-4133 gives 1.98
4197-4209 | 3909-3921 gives 1.93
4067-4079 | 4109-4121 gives 1.96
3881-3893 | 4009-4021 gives 1.97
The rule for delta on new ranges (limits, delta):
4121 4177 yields 8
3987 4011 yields 7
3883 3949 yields 25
